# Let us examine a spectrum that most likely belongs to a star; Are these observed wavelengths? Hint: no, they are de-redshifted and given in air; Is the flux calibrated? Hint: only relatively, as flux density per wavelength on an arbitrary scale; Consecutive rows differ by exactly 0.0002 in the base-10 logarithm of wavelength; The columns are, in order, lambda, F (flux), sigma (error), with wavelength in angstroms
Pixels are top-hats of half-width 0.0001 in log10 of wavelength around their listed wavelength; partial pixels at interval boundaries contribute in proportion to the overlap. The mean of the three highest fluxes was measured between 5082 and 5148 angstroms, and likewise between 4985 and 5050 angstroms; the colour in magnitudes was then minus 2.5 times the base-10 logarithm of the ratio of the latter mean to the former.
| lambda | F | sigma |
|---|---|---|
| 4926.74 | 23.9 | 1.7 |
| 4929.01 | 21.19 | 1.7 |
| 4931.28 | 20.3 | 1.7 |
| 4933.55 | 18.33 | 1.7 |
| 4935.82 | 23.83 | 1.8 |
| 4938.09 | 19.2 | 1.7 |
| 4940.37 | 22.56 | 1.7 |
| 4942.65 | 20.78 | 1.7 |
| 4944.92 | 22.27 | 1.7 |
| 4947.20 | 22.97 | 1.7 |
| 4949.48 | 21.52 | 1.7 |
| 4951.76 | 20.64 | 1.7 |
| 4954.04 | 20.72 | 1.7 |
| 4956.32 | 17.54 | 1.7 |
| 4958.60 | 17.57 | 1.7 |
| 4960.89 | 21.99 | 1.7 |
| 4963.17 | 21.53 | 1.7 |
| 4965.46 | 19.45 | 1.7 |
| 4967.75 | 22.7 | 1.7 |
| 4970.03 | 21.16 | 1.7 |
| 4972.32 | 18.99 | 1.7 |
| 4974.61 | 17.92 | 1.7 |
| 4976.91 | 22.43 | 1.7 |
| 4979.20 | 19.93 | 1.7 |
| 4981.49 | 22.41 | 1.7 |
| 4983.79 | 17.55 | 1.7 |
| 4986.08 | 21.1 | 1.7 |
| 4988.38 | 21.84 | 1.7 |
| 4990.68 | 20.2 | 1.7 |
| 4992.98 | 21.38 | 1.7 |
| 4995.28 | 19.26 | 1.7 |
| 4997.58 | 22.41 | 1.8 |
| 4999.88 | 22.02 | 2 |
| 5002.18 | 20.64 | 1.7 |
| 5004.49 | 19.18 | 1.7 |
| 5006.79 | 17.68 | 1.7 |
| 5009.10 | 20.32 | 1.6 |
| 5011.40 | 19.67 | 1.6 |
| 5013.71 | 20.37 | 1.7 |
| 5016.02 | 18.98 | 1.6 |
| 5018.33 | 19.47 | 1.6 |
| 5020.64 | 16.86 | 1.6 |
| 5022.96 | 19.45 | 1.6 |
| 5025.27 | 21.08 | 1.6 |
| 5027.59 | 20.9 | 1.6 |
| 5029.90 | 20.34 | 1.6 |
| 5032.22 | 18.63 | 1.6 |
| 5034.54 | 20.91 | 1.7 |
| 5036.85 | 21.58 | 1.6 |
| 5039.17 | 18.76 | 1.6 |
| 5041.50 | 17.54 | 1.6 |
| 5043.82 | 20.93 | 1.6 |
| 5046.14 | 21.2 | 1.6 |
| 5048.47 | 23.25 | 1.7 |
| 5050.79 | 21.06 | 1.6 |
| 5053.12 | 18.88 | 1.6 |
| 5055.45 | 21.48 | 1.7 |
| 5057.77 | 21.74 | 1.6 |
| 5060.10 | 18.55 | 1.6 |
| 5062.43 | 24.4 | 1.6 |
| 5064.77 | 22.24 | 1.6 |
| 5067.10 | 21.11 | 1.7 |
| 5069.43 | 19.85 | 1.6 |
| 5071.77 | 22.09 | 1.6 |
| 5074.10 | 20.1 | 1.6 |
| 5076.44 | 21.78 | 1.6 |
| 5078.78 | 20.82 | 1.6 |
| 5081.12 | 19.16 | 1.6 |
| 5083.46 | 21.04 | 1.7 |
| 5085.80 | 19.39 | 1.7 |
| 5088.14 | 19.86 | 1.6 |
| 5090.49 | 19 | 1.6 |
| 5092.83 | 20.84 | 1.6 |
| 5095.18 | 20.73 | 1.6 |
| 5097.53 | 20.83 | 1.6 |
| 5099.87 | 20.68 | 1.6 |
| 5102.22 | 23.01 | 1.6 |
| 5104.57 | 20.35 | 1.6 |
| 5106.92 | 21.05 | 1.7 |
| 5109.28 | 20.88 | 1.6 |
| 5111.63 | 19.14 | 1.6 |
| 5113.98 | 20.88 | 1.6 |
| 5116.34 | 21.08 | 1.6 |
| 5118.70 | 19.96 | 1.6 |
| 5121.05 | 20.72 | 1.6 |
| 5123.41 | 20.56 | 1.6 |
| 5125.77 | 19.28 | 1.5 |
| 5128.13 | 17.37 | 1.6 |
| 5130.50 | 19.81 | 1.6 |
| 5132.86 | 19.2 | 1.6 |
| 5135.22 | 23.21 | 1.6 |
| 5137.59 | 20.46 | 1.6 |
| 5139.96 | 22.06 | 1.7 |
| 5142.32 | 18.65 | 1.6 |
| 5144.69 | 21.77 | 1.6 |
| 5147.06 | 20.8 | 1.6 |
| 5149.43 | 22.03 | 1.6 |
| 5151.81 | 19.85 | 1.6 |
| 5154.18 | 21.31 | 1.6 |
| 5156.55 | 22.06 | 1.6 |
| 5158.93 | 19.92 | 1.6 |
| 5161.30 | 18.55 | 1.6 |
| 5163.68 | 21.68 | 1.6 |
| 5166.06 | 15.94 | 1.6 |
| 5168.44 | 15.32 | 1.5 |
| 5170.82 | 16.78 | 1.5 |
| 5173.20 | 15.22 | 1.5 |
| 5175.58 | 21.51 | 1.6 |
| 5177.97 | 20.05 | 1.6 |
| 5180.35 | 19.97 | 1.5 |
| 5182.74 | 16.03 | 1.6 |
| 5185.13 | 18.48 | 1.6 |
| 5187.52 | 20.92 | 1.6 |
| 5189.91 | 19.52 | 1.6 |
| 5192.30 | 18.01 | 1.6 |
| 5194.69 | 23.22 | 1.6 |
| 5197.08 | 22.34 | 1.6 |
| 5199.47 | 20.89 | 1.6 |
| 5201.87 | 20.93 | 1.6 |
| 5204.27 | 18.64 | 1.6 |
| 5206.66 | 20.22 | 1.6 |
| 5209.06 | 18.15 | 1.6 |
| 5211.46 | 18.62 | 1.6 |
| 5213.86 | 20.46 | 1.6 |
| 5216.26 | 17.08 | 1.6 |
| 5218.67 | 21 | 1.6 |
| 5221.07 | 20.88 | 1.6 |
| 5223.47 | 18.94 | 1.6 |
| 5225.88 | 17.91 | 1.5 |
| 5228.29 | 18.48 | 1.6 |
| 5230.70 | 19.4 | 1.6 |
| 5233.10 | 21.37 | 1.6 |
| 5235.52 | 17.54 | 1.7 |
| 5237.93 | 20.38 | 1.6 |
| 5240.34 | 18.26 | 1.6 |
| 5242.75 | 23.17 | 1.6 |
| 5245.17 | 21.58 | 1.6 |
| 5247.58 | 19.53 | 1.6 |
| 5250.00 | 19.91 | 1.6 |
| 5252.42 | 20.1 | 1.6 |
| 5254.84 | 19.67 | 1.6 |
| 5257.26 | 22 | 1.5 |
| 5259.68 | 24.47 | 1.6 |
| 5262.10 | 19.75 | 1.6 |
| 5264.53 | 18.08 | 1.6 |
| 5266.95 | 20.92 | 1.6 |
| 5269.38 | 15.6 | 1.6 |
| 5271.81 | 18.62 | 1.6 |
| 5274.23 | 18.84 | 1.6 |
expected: 0.010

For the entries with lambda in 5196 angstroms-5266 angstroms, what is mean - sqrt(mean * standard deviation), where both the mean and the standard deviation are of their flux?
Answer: 14.1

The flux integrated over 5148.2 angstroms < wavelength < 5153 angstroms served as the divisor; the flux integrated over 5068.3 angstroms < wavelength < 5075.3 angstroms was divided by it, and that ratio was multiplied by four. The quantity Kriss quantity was 6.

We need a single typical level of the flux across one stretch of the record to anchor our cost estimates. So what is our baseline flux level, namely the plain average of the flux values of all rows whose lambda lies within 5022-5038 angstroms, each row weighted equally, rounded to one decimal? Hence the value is 20.4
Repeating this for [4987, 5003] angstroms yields 21.1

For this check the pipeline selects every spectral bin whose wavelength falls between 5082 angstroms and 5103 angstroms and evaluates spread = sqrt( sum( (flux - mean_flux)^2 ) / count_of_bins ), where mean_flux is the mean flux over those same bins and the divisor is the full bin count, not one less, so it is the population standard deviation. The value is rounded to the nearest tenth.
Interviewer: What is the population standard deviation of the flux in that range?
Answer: 1.1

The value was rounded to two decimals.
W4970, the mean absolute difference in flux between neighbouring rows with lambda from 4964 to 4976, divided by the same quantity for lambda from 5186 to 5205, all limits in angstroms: 1.10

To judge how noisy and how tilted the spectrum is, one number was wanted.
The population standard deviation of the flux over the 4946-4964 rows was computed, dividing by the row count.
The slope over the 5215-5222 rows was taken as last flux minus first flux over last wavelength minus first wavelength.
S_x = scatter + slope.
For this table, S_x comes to 2.7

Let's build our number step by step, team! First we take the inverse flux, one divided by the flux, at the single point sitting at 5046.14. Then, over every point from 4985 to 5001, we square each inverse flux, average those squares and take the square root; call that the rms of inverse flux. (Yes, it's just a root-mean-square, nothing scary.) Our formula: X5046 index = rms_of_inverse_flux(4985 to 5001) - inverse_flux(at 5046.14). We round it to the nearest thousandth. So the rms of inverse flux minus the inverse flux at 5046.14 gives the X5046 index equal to 0.000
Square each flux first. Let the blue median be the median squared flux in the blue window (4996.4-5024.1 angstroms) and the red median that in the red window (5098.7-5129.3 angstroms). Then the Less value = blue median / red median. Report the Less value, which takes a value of 0.90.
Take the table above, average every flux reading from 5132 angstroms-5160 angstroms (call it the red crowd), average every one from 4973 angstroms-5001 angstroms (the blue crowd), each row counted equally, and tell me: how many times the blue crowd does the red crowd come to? 1.01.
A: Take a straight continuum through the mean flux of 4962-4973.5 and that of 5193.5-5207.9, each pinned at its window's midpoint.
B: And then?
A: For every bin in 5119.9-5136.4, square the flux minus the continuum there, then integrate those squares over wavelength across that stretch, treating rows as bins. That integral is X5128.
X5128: 60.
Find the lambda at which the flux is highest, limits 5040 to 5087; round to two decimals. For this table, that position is 5062.43 angstroms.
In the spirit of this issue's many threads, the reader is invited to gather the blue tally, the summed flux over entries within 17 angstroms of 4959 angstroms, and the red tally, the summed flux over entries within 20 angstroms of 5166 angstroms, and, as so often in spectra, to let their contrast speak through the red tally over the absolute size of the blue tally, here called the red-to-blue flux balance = 1.1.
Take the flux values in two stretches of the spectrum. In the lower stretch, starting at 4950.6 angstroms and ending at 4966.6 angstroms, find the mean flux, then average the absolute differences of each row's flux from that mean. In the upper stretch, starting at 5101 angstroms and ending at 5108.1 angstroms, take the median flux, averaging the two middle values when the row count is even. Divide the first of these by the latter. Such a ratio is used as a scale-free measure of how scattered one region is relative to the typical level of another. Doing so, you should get 0.071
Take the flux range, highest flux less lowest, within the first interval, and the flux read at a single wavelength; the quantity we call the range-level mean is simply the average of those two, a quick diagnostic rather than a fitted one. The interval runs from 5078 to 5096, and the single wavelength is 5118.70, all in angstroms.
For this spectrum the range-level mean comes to 11.0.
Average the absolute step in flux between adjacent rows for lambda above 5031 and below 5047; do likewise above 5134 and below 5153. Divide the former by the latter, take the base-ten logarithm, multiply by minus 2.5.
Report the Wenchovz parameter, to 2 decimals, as 0.22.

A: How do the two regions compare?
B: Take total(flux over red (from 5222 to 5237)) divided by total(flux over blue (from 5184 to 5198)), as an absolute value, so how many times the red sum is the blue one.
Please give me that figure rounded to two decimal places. 0.93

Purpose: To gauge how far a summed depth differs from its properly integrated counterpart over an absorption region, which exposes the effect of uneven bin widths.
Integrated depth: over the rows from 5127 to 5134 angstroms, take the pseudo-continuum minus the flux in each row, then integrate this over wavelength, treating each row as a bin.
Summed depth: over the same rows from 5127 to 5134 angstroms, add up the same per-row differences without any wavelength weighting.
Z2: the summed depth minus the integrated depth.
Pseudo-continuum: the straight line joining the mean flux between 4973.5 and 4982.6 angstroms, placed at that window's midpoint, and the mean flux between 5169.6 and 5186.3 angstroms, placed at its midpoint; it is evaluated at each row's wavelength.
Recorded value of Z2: 0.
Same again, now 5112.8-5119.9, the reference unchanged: 7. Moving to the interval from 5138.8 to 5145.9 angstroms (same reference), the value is 9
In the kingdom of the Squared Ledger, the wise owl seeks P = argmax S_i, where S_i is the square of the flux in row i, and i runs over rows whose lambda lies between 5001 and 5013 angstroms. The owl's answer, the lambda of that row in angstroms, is 5002.18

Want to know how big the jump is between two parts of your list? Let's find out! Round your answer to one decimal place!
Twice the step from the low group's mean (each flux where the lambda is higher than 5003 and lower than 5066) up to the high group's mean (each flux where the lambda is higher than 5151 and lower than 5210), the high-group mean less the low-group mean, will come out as -1.6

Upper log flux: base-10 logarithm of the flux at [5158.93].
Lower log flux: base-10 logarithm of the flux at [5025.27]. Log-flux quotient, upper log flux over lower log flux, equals 0.98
